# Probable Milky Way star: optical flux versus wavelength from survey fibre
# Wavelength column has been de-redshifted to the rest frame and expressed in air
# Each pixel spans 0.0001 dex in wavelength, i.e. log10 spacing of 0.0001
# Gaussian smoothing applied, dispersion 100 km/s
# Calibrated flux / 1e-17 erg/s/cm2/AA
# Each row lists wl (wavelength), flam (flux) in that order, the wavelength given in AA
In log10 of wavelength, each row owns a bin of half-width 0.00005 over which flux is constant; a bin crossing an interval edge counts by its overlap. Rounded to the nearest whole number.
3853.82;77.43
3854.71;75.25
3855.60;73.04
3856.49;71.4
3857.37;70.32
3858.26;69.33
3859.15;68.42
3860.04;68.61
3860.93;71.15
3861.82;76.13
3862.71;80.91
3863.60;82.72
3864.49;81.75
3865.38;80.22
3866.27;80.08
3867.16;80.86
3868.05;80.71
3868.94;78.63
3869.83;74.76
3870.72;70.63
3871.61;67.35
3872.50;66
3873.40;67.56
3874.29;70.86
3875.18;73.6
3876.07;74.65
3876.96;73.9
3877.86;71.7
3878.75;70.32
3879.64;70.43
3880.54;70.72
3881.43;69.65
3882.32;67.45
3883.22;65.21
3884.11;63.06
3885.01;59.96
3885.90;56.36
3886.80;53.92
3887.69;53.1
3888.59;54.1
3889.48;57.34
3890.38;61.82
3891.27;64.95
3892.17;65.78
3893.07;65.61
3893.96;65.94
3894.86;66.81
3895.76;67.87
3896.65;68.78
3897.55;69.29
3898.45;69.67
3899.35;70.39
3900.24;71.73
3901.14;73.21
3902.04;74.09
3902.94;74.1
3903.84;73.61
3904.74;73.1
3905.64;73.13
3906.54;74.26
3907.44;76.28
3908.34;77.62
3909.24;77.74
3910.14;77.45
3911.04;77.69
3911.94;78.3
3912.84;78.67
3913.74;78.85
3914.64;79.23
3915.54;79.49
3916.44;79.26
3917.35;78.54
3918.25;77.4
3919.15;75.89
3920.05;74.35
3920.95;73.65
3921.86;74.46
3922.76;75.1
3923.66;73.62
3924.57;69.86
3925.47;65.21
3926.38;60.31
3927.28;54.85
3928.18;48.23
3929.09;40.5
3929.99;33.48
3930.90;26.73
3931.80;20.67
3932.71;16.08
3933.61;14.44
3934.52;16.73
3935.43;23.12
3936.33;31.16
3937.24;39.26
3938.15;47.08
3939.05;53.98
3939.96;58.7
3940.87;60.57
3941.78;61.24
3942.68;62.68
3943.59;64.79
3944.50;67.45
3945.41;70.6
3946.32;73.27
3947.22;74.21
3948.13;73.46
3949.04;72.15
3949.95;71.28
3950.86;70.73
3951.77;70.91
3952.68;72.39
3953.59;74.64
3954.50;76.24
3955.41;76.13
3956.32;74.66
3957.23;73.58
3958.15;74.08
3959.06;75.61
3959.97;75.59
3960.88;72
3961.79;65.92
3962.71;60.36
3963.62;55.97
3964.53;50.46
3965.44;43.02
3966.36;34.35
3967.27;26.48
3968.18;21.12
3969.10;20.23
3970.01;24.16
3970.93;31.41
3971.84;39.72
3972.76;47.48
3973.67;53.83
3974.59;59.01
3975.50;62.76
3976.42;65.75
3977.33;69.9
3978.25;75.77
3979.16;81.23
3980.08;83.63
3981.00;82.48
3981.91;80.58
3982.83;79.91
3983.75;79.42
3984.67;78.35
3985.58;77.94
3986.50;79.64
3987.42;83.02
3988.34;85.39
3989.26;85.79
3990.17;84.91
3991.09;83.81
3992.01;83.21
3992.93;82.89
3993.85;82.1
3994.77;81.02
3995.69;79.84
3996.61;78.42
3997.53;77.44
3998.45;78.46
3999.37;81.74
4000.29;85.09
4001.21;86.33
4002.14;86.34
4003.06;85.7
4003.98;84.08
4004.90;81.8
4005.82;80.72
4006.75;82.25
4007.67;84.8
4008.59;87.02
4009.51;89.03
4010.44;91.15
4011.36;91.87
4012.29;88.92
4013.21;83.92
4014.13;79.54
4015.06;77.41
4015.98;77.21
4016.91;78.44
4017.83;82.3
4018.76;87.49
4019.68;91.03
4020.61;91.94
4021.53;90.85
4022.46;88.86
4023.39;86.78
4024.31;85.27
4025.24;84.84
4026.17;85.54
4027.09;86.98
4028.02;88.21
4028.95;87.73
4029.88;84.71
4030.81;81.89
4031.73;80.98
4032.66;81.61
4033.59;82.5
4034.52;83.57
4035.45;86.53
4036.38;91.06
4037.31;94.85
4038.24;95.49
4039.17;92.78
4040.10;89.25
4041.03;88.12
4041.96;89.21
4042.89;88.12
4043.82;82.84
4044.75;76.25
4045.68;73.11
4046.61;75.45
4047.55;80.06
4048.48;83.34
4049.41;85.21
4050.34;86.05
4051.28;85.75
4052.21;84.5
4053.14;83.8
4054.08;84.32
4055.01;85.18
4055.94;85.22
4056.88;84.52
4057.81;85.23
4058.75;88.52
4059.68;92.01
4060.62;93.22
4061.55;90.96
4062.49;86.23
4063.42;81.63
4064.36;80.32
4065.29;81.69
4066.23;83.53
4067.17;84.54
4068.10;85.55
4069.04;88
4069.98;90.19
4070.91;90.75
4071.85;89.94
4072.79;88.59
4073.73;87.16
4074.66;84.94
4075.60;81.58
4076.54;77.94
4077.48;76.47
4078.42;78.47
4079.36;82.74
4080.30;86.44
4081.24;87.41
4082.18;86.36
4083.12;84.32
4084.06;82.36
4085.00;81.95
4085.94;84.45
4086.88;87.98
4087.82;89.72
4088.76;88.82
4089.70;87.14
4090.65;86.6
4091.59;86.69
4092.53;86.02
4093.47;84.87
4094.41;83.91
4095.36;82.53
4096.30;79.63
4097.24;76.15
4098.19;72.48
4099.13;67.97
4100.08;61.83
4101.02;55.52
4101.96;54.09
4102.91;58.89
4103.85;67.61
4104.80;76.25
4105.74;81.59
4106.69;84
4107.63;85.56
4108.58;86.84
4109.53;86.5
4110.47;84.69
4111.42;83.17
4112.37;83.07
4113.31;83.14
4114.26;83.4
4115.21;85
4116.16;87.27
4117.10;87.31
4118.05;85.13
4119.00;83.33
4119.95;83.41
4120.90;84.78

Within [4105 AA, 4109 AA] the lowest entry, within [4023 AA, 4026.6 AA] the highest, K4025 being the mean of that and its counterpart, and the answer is 84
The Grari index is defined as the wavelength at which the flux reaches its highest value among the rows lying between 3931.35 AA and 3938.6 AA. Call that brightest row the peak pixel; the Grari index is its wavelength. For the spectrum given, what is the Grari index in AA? 3938.15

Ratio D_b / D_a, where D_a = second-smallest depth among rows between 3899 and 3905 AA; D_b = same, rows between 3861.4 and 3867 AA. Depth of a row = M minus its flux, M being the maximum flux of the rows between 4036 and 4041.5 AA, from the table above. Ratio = 0.64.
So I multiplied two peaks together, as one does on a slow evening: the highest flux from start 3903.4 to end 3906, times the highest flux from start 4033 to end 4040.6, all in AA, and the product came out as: 7029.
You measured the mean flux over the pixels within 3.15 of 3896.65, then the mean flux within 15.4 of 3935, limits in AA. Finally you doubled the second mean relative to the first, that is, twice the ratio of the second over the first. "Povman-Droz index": 1.6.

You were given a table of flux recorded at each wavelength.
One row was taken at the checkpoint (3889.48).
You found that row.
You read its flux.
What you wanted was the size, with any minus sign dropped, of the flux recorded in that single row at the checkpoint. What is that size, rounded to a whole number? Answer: 57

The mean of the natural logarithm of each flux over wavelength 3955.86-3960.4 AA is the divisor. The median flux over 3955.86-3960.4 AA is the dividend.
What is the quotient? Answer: 17.3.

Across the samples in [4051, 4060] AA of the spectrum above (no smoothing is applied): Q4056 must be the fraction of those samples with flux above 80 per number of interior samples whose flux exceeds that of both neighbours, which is 1.00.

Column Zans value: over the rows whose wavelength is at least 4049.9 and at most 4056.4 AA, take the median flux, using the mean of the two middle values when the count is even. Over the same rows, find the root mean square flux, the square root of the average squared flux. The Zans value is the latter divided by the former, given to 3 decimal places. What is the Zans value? 0.998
